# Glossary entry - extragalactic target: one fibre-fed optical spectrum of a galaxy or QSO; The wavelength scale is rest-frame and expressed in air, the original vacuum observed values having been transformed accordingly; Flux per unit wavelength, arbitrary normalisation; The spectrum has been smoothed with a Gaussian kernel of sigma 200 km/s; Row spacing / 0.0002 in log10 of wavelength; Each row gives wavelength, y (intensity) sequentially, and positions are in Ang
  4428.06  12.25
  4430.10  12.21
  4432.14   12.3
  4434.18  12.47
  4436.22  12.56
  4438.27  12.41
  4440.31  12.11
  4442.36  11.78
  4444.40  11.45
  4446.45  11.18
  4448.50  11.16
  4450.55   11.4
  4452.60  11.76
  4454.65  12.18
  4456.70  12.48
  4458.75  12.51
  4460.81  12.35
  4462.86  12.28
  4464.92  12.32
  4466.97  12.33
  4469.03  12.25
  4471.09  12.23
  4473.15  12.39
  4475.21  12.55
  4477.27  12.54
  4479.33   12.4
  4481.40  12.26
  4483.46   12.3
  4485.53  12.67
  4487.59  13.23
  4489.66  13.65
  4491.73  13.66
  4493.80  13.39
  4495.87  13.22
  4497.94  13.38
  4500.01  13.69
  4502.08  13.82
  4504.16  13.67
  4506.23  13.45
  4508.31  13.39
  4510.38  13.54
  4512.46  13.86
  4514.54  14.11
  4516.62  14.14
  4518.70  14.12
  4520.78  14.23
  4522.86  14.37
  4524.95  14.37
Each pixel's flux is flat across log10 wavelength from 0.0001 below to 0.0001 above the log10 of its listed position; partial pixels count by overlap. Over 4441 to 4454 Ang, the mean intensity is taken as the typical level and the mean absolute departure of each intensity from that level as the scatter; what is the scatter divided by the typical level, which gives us 0.0183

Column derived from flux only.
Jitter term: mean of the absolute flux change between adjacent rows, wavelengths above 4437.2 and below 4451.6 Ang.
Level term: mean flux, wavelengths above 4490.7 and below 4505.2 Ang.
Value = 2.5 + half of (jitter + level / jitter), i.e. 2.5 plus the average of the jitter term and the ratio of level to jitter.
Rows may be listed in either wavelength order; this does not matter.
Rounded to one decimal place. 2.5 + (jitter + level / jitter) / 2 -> 29.9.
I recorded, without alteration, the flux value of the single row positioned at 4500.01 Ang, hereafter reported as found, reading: 13.69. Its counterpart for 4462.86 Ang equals 12.28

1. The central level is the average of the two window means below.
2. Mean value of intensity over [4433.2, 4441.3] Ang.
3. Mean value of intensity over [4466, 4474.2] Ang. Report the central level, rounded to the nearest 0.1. 12.3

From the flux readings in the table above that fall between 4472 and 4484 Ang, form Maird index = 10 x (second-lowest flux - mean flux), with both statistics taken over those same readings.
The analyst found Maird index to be -1.1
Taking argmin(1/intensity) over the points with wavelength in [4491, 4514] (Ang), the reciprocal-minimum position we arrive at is 4512.46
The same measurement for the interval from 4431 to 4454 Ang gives 4436.22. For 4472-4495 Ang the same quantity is 4491.73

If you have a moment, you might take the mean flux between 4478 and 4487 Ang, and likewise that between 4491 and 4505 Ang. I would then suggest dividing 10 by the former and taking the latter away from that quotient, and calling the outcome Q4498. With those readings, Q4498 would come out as -12.7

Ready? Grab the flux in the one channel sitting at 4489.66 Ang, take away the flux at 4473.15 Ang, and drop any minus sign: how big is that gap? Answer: 1.3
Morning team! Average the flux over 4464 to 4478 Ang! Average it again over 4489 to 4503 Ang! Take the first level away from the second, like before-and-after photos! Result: 1.17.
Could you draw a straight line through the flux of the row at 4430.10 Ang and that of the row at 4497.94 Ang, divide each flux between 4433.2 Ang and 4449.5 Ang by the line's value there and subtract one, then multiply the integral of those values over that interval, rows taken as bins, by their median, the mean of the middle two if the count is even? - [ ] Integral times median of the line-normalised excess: 0.025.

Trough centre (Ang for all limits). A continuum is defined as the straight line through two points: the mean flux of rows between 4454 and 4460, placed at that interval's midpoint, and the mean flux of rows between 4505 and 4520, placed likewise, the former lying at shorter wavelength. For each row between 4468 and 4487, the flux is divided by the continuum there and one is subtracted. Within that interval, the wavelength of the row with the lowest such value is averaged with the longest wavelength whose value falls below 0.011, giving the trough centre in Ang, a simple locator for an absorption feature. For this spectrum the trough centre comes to 4484.5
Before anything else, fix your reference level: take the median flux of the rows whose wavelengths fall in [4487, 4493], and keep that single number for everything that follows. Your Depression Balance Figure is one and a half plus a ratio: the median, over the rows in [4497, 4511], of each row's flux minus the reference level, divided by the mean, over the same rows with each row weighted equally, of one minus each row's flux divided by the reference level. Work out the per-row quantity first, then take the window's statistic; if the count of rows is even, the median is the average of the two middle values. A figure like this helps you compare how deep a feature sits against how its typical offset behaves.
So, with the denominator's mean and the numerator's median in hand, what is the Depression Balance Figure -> -16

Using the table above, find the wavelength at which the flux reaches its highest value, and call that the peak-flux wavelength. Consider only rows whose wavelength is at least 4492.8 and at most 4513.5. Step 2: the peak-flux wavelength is 4512.46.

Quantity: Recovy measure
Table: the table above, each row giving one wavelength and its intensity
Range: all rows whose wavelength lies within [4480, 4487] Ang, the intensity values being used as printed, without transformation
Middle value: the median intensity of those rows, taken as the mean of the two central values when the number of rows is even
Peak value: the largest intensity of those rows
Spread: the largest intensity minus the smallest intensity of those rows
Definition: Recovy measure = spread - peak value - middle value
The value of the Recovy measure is -24.6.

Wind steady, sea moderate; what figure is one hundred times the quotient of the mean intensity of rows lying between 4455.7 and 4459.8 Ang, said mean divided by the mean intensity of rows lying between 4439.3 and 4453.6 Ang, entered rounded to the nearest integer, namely 108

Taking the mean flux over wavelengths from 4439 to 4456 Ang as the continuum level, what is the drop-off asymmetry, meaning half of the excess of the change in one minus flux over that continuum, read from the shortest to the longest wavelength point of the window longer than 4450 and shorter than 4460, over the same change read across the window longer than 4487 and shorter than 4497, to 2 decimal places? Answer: -0.05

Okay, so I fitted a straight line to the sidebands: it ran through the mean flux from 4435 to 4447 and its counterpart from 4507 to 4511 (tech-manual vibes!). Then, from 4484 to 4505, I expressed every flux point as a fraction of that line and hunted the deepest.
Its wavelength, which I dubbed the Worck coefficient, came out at 4485.53 Ang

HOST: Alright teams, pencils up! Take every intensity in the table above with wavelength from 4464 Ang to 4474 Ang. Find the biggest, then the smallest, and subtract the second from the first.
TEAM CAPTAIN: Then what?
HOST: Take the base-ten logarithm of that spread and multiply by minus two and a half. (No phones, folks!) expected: 2.0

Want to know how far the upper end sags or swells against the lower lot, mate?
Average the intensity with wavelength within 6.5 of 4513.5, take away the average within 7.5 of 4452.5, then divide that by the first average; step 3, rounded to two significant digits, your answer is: 0.15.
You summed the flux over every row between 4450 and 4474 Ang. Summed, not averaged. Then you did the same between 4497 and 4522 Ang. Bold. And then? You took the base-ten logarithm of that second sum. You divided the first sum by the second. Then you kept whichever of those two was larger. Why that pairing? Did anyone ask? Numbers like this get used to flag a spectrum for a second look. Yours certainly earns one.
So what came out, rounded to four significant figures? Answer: 2.219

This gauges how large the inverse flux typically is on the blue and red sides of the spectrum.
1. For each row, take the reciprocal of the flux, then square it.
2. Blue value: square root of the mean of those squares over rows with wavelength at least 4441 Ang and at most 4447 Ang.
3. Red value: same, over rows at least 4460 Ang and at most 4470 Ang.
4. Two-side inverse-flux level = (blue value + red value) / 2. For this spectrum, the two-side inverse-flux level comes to 0.084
